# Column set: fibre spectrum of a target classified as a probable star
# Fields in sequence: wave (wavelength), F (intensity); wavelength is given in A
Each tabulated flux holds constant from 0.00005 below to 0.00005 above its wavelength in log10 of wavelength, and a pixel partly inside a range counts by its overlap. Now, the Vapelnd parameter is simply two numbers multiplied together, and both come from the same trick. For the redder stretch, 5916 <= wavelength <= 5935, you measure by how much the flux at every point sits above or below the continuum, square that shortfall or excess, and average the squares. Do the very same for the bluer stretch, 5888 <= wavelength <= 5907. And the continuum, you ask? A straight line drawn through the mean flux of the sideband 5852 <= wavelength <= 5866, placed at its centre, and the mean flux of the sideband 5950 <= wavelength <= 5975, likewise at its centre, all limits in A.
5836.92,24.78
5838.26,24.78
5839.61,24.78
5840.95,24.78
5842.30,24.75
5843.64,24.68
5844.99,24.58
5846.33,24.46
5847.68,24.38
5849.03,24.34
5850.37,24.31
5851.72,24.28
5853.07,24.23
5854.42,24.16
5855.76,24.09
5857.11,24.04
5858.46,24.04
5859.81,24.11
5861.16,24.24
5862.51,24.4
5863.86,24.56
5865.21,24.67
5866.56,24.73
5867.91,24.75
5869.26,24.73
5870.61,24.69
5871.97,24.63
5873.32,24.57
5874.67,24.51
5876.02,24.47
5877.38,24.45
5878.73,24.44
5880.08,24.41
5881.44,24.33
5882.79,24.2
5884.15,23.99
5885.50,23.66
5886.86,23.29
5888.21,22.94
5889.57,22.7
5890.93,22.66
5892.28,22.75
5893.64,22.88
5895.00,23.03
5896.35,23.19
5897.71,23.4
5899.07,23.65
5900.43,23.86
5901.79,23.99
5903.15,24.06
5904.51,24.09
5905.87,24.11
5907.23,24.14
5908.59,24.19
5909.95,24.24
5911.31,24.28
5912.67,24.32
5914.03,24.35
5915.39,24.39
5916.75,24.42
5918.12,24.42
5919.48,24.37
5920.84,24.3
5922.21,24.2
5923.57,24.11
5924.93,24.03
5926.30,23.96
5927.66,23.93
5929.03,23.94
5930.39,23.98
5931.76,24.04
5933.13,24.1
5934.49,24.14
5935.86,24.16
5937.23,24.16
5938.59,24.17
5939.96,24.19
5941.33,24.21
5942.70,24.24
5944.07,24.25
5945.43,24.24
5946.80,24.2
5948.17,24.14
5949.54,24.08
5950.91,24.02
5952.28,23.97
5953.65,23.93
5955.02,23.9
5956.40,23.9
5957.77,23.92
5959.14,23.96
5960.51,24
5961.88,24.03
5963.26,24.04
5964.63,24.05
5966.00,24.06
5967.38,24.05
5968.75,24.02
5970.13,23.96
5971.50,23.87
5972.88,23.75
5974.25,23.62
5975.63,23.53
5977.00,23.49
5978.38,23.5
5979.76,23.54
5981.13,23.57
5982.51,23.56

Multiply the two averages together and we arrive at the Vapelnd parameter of 0.028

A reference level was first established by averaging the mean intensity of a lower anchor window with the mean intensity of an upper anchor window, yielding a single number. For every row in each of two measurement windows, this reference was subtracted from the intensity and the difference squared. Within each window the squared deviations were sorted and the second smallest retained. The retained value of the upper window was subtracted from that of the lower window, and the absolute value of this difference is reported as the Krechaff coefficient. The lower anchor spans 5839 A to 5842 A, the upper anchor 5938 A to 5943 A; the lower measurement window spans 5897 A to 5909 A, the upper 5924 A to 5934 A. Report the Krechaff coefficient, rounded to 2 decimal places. 0.08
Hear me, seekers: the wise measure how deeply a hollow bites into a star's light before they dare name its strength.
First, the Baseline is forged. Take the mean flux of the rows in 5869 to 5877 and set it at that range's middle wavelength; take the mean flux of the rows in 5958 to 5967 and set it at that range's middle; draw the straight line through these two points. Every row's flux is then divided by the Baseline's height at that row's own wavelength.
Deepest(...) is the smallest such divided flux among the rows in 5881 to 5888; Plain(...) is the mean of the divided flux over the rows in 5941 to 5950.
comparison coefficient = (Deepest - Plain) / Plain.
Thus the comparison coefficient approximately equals -0.052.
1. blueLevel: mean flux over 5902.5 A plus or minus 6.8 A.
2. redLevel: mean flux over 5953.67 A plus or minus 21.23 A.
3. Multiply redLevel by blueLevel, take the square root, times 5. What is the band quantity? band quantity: 120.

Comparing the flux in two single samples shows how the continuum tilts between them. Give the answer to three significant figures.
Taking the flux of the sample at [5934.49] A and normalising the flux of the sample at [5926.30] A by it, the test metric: 0.993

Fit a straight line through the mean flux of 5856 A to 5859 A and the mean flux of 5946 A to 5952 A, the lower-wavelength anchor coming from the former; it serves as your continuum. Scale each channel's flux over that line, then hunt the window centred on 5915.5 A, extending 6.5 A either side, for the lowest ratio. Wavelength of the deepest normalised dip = 5909.95 A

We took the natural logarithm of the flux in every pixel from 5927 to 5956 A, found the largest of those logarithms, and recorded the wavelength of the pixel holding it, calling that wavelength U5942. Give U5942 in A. 5944.07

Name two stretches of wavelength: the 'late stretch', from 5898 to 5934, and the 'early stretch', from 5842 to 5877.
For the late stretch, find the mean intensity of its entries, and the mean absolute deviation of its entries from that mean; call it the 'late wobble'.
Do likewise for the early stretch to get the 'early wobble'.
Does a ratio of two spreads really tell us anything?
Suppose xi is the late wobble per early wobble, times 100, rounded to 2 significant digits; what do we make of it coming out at 76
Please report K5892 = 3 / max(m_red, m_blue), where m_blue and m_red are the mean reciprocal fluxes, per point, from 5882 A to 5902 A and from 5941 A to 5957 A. 70.0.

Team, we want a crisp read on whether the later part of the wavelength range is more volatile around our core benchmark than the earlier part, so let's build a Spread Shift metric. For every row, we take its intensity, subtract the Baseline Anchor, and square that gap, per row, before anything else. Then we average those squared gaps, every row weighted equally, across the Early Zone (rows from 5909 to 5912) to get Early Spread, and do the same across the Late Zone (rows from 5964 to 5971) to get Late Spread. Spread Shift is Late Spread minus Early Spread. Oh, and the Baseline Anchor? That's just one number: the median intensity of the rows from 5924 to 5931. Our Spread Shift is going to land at -0.08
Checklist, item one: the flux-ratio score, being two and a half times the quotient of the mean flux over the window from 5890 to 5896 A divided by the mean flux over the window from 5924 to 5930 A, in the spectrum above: 2.38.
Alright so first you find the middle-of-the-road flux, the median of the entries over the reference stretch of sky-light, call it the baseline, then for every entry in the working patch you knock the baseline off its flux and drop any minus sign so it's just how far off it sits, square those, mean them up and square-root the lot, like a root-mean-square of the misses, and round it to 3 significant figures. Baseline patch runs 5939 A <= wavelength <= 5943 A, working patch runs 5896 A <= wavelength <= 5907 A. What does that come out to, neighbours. 0.528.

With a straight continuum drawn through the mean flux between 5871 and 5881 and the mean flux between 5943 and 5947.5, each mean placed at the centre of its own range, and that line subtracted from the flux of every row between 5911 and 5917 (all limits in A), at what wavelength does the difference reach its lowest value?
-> 5911.31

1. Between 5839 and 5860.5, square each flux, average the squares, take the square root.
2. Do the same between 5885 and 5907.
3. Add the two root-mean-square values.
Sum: 47.8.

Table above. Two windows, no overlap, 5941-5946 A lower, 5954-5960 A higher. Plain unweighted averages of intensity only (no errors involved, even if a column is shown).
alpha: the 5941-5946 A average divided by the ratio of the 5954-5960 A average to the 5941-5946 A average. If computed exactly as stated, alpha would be 24.6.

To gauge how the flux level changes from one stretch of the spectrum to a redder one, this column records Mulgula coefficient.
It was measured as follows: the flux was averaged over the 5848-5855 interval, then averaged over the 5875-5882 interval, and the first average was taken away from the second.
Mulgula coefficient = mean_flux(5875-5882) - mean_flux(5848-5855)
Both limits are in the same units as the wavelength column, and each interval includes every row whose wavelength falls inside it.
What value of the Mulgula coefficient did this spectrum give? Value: 0.2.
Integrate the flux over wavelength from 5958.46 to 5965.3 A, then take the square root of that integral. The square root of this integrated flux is 12.8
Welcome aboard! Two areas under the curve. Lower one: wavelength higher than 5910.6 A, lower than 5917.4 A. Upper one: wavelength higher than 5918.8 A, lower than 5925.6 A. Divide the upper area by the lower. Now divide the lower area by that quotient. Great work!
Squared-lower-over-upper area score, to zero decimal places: 167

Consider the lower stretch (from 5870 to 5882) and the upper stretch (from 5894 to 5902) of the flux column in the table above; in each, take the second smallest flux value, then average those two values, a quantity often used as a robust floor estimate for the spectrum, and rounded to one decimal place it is 23.8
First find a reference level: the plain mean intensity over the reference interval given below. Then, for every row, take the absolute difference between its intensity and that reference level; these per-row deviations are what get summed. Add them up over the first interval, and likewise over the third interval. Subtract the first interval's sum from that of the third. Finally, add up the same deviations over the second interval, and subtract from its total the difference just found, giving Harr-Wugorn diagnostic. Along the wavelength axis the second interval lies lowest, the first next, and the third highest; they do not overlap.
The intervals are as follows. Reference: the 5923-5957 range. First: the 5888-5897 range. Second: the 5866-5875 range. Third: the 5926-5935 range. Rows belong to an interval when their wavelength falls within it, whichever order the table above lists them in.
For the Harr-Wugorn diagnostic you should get 11.8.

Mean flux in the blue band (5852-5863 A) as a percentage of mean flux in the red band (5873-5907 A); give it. 101.8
